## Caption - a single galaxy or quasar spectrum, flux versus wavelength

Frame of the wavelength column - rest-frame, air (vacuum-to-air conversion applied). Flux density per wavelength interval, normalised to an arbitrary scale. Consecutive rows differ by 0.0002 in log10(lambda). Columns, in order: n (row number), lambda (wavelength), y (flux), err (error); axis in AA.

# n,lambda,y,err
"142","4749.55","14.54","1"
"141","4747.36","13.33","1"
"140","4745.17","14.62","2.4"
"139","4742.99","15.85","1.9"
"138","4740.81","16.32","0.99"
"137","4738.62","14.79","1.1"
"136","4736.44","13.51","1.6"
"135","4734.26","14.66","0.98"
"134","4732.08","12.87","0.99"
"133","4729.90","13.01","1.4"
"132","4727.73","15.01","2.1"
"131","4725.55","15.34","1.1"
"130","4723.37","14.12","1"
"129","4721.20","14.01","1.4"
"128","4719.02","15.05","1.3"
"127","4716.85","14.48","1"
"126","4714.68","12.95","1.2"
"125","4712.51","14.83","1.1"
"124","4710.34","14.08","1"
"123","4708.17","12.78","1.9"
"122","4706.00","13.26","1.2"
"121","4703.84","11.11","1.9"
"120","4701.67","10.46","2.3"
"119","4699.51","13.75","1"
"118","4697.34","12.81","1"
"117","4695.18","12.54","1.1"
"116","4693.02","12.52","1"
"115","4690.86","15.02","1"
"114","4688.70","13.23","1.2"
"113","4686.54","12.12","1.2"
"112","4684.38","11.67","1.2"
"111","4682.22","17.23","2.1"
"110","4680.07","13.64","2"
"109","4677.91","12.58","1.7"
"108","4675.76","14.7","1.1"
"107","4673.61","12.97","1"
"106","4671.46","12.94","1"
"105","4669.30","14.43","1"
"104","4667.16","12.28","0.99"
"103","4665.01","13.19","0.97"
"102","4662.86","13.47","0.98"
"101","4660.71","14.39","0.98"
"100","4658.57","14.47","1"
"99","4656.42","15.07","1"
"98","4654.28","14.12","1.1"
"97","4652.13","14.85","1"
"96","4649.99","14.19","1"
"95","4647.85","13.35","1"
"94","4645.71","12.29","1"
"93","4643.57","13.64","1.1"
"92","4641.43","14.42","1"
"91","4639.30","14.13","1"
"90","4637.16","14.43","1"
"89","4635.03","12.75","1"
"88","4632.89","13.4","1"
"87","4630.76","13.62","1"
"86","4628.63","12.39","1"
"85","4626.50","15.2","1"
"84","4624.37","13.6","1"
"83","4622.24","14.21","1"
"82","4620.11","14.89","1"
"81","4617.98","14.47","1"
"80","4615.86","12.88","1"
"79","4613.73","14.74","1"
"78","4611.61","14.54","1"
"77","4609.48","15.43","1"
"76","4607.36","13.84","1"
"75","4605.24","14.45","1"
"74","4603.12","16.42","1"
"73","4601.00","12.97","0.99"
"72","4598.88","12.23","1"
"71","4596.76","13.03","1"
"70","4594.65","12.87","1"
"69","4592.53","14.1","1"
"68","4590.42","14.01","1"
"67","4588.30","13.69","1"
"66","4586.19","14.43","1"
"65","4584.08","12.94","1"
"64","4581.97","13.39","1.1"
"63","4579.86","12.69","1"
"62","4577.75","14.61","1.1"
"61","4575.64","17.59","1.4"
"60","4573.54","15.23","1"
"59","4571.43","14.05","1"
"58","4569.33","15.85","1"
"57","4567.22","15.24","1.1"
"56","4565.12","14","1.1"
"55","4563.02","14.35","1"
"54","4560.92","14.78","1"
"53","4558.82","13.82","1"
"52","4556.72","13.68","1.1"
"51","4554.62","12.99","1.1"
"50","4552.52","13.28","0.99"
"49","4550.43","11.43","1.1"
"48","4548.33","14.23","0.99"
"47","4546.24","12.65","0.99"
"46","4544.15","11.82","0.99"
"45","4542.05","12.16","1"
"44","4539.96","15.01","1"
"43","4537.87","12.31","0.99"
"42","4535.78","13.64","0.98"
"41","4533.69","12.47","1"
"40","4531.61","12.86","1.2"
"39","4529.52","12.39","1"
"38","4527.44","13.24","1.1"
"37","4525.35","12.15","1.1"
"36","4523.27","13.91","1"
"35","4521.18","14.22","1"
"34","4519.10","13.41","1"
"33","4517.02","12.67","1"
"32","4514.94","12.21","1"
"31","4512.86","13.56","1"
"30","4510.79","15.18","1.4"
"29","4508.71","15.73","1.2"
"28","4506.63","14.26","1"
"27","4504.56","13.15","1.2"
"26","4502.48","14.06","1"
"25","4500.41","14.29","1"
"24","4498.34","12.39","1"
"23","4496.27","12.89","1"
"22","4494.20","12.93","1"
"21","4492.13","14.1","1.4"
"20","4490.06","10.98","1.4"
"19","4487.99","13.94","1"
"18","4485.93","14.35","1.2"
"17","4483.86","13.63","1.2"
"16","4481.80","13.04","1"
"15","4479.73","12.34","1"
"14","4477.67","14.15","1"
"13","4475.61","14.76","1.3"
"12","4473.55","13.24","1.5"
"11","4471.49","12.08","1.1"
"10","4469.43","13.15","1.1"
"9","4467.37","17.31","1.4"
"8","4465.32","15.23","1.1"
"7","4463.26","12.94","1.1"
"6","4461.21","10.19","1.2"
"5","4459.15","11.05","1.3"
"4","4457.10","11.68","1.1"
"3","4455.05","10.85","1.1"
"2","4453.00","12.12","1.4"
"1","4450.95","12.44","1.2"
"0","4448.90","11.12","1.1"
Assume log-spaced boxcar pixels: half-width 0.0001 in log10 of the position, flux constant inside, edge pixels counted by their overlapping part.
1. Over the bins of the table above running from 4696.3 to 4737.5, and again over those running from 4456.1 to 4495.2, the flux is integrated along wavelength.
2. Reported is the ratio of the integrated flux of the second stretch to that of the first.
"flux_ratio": 0.92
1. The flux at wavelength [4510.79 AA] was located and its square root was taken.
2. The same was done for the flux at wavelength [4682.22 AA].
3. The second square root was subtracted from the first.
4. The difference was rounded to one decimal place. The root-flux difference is -0.3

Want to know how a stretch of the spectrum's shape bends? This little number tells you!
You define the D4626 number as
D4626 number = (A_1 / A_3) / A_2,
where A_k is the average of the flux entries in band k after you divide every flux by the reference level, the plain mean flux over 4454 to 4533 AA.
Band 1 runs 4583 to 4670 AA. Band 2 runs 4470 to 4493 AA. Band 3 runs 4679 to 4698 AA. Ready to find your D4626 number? 1.03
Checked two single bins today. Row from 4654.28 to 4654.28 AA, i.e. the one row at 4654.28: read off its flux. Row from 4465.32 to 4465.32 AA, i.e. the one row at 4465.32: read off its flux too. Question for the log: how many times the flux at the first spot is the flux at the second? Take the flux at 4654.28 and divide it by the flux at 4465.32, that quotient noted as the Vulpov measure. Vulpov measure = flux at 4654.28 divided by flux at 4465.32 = 0.93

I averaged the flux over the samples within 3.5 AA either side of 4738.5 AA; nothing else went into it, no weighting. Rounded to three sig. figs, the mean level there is 14.9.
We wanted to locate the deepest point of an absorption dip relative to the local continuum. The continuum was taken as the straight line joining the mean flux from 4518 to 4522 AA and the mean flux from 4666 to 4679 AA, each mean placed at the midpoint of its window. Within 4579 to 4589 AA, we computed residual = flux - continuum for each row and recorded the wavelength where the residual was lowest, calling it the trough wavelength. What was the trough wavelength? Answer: 4579.86 AA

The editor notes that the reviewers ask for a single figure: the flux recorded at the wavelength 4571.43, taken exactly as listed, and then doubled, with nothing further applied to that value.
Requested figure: 28.1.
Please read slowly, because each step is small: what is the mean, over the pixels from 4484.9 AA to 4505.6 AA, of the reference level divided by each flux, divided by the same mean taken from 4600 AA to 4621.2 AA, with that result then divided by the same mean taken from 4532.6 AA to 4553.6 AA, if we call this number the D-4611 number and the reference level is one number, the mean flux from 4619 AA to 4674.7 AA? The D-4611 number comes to 1.01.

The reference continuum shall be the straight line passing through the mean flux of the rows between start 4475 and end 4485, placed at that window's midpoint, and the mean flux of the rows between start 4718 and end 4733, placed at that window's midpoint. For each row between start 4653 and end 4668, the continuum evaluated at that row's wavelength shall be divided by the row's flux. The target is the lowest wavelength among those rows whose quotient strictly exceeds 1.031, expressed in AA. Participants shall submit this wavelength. 4662.86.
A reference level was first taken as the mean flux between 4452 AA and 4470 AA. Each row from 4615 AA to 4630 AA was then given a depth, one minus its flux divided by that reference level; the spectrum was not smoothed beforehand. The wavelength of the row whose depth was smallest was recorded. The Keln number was 4626.50 AA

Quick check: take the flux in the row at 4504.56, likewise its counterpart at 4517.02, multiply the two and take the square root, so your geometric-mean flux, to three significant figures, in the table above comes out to 12.9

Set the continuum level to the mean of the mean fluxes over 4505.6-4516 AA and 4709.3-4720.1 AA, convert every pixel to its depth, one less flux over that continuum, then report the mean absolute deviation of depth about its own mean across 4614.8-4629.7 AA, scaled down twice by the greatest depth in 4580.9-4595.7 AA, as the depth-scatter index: 6.5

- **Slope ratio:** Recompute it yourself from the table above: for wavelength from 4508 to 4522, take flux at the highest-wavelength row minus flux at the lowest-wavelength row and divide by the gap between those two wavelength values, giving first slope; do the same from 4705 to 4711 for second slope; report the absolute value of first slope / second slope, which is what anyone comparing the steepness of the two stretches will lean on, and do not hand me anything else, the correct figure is 1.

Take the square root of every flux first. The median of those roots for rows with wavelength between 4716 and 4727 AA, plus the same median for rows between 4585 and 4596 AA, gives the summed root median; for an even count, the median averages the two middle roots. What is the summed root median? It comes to 7.55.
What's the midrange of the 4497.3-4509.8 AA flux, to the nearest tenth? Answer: 14.1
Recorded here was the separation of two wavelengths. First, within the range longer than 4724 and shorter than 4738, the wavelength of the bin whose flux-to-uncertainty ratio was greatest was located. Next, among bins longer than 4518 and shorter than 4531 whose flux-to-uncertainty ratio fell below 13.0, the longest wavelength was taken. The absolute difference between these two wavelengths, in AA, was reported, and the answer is 204.7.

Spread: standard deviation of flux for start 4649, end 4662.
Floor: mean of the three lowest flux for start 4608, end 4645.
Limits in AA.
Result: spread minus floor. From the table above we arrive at -12.3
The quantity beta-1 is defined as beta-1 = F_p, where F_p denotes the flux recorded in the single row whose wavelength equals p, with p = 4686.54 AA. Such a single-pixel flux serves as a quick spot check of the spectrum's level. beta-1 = 12.12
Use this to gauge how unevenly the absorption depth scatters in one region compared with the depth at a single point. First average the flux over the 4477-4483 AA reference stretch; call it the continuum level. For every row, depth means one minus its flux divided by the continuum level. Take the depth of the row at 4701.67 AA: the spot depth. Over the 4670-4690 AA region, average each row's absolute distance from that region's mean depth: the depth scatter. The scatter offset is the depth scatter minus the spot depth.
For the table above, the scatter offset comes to -0.12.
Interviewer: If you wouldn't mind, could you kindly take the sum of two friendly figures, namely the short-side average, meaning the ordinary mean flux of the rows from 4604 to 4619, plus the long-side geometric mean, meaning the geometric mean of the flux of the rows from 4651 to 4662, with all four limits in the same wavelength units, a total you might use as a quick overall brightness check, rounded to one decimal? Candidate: 28.9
